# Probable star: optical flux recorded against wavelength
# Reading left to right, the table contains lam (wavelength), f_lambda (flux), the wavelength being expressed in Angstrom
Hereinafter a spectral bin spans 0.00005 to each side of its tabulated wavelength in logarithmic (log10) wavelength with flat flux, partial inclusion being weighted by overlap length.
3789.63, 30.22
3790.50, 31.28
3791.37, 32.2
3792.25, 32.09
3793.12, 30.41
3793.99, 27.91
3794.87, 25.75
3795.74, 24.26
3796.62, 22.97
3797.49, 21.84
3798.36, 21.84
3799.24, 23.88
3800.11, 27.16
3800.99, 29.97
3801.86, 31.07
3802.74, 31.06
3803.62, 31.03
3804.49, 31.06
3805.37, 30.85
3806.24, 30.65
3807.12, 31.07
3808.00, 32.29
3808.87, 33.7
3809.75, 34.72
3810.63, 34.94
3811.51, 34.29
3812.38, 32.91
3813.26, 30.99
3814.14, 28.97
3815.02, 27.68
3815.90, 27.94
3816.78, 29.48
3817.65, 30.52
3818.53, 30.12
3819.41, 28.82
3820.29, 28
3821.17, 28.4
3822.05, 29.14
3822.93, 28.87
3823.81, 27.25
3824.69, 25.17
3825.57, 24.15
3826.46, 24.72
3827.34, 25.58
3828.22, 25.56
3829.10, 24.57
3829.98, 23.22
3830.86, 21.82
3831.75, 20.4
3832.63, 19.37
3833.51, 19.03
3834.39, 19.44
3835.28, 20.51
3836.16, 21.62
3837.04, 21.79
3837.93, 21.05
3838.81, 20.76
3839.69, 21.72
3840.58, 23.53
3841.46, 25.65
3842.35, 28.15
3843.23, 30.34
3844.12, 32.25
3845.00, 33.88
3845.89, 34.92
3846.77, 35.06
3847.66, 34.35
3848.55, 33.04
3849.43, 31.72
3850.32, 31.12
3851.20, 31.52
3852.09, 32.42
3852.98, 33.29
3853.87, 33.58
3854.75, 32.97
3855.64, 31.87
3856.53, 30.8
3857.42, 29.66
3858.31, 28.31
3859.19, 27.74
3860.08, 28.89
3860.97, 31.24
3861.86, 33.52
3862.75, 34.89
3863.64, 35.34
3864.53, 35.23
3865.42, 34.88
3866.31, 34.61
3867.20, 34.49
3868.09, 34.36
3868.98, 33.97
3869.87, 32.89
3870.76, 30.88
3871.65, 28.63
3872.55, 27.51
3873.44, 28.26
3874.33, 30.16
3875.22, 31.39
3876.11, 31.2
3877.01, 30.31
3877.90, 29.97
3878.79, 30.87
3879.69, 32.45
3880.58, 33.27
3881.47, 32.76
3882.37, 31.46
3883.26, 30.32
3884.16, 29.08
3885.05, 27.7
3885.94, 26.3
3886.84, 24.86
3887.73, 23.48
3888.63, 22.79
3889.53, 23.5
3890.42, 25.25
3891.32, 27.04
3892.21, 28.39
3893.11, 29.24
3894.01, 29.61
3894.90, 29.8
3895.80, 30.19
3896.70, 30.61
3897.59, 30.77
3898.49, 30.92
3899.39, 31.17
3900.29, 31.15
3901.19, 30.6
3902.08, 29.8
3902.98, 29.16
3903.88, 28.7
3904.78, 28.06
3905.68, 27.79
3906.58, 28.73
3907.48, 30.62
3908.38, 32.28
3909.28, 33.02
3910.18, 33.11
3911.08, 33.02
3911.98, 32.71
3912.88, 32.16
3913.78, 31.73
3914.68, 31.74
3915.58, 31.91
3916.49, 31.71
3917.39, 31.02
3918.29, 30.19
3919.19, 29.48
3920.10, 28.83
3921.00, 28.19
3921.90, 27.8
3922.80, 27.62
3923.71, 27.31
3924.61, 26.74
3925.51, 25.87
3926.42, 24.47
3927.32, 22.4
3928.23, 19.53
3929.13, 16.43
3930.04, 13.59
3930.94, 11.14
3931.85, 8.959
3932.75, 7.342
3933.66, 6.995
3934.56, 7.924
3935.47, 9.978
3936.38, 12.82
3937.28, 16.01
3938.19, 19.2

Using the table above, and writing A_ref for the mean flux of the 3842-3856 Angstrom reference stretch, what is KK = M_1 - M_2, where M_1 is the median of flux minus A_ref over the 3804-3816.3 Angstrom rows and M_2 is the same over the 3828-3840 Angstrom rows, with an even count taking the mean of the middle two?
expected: 10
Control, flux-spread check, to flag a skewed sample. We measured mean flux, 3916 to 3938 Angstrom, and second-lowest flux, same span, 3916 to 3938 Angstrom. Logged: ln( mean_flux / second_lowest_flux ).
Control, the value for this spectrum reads 1.03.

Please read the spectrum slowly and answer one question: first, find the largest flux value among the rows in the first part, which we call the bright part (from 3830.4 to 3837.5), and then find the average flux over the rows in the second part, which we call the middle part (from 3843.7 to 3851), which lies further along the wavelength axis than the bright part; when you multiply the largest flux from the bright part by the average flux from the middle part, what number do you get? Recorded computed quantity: 726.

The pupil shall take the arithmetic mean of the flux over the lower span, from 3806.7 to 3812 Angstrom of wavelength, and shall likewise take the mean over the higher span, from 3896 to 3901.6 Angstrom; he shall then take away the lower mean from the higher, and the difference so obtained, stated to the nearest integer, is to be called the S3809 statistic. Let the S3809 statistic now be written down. -3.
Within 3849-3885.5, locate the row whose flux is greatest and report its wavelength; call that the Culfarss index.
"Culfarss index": 3863.64 Angstrom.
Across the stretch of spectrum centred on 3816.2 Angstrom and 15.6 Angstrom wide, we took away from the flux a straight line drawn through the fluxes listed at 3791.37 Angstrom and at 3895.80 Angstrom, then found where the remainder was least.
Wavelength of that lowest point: 3823.81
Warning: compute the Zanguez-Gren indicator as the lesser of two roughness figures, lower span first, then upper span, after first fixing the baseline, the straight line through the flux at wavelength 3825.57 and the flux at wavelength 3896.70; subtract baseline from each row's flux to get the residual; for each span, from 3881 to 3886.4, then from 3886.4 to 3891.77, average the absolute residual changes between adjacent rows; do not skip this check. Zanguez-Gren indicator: 1.25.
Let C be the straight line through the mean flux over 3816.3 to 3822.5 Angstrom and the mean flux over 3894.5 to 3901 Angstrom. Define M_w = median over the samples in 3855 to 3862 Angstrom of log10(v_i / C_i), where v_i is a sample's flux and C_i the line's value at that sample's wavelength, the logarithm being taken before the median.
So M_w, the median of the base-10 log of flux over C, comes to 0.00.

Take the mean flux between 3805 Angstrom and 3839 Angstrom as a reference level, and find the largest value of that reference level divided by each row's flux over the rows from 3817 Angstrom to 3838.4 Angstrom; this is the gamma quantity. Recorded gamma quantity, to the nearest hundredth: 1.42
